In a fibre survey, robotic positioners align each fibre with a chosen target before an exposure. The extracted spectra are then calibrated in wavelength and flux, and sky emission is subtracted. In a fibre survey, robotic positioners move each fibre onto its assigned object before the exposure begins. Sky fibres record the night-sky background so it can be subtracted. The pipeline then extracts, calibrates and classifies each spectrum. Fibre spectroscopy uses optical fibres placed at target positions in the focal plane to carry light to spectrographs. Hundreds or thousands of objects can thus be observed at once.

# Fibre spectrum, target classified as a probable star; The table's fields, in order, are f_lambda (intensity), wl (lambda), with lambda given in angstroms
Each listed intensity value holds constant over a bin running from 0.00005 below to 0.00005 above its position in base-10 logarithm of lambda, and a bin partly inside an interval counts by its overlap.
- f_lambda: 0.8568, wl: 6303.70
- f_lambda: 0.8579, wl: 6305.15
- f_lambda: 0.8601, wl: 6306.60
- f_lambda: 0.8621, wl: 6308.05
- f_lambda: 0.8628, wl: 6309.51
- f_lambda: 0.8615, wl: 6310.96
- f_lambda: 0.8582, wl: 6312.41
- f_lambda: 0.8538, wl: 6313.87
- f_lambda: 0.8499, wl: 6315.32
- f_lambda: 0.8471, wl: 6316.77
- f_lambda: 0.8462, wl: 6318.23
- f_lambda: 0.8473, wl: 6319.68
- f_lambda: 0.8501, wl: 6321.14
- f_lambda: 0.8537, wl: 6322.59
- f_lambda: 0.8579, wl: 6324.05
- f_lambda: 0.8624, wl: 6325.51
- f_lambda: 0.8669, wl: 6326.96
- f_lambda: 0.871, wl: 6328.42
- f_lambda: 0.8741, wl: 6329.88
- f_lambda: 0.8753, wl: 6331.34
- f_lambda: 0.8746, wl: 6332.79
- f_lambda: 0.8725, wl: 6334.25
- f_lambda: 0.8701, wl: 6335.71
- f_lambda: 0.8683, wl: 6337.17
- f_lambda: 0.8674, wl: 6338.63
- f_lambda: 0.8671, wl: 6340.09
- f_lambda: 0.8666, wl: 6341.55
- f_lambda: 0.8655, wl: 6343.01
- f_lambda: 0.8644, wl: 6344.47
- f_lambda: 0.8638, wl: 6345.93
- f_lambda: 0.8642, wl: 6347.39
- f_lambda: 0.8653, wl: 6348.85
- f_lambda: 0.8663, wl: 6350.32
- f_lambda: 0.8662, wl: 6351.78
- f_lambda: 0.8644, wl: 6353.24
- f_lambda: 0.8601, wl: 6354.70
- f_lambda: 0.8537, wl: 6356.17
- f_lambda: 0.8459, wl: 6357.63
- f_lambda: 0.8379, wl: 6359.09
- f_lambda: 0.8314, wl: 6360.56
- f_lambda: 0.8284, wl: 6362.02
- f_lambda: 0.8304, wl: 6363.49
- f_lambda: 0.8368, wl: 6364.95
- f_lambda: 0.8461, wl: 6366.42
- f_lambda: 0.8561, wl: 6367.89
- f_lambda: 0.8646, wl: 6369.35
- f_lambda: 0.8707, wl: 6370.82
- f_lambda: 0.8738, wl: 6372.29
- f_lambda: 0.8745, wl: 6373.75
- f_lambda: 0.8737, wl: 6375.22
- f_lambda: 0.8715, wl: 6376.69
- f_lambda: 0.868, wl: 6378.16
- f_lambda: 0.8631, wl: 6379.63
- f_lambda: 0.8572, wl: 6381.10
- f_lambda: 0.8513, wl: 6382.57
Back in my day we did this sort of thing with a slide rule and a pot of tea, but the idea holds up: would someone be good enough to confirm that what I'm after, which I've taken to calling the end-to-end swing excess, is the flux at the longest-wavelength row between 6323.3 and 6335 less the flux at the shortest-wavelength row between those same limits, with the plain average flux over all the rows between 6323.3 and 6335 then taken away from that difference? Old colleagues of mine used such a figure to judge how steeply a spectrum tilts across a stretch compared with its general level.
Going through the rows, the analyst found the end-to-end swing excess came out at -0.85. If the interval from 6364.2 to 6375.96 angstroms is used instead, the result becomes -0.83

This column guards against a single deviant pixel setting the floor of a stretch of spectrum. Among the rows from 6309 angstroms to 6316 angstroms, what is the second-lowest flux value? 0.8538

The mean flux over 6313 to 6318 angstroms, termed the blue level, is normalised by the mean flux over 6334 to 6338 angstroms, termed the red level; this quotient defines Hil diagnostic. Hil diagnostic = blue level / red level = 0.98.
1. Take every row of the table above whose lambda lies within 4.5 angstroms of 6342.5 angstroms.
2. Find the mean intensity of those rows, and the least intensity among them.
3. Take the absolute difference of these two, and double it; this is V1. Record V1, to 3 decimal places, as 0.004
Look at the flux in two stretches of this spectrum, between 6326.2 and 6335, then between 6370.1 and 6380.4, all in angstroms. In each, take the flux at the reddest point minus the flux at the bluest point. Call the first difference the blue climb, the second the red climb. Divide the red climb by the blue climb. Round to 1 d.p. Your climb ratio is -1.4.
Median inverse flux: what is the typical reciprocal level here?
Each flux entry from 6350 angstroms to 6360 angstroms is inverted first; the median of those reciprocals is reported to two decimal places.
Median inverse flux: 1.16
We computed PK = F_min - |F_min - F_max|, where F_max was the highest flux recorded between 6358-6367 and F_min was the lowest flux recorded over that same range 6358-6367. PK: 0.811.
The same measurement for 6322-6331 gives 0.833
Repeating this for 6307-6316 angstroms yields 0.837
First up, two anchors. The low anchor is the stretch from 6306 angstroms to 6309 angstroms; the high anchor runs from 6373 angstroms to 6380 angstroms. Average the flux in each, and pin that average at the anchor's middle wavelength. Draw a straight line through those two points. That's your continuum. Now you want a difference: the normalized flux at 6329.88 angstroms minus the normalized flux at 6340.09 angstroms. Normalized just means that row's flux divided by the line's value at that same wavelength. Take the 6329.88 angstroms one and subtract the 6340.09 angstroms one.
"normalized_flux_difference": 0.010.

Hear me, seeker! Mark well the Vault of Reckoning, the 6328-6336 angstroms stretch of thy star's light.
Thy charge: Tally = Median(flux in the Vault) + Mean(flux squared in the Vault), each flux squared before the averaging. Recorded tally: 1.64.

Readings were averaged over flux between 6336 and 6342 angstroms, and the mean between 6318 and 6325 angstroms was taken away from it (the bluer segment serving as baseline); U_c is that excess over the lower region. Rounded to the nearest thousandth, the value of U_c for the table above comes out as 0.016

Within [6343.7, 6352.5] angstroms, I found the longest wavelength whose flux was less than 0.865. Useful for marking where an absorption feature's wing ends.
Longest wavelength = 6347.39 angstroms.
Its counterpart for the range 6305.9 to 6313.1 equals 6312.41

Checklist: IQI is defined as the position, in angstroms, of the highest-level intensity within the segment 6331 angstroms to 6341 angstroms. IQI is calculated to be 6331.34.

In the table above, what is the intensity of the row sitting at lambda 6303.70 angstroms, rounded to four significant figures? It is 0.8568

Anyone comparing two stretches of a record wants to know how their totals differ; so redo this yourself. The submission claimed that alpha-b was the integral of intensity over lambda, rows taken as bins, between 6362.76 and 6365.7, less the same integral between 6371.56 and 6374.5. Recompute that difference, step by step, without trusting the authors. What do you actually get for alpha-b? -0.12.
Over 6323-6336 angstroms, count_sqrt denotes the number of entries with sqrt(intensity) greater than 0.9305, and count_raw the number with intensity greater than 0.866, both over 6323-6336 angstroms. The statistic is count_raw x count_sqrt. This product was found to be 49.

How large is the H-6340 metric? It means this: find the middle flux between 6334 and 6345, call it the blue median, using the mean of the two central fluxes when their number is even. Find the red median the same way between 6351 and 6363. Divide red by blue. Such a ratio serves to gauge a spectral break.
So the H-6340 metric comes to 0.98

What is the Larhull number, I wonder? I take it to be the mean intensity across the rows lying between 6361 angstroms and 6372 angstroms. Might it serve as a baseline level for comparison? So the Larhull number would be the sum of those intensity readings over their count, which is 0.848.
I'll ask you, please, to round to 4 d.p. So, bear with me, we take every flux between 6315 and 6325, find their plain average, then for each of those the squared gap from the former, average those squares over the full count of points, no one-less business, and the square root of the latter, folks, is 0.0039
